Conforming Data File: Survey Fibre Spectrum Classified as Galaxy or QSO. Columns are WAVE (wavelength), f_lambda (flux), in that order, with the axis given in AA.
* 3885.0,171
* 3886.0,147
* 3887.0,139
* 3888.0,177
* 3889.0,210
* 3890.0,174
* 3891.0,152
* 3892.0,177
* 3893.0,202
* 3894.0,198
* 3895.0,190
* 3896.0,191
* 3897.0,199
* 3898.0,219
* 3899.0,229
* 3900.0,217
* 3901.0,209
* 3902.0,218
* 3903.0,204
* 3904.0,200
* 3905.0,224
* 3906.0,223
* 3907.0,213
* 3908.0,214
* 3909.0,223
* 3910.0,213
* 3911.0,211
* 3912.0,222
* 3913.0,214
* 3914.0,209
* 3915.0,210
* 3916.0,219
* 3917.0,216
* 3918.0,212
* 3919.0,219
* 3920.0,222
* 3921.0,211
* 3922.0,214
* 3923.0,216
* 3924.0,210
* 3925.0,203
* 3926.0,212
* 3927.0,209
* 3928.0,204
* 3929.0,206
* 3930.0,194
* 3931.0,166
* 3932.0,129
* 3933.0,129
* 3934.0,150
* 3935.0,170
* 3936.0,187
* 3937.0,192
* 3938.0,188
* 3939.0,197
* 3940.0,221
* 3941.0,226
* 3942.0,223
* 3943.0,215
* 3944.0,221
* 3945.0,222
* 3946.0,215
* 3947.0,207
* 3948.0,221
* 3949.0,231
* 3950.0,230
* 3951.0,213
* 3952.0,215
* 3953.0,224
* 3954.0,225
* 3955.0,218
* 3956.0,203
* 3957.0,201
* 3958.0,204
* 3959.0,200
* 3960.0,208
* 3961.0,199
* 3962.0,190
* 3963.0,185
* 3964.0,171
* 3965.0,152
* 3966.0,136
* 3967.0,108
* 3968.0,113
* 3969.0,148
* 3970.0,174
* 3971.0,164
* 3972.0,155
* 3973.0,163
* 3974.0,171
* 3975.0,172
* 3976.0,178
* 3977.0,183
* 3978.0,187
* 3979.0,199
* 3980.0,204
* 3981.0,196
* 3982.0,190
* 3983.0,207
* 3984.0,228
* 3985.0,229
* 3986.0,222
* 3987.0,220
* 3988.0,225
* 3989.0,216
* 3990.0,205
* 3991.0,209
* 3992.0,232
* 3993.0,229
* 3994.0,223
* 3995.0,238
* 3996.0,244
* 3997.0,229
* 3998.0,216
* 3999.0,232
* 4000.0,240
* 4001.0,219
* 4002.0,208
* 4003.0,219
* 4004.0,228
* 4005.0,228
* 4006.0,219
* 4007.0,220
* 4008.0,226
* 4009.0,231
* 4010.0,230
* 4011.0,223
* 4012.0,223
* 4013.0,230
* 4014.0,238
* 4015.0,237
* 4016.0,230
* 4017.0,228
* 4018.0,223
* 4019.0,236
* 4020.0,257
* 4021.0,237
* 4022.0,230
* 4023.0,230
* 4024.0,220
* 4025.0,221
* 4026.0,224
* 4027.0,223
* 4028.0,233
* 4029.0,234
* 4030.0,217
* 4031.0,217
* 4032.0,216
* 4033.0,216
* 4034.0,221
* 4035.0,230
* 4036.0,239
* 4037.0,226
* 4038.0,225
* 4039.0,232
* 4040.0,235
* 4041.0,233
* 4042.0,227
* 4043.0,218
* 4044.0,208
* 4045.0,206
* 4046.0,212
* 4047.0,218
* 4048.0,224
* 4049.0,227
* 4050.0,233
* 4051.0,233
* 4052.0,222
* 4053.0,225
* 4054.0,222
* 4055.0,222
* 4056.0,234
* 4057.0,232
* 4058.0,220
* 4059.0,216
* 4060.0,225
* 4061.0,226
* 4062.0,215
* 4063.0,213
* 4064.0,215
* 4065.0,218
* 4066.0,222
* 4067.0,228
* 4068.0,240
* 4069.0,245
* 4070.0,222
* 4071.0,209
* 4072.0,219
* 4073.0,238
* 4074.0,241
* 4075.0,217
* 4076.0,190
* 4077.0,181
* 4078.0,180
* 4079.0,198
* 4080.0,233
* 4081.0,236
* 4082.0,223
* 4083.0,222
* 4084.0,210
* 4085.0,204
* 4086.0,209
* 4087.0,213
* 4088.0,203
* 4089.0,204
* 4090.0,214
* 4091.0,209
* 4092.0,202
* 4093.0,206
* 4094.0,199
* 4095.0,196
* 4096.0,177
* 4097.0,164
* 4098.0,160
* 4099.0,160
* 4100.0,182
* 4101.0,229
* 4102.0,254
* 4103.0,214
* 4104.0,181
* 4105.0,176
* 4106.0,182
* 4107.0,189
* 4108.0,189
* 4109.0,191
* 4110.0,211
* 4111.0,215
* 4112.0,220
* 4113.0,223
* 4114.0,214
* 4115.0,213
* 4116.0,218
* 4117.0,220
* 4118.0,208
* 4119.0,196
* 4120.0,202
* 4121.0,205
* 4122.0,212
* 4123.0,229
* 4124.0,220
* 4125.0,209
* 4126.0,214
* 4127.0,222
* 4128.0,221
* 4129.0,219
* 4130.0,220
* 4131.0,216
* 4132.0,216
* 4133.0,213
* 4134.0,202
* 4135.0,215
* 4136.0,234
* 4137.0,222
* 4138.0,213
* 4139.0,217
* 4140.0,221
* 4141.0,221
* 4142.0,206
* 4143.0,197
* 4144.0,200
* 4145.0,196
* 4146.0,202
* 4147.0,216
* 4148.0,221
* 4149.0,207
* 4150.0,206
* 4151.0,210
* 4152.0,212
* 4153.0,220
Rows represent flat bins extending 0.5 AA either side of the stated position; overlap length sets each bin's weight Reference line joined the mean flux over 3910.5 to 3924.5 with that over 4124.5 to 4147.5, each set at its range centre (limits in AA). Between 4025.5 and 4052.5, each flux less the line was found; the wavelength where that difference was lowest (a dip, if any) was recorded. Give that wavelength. 4045.0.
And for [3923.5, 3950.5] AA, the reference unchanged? 3932.0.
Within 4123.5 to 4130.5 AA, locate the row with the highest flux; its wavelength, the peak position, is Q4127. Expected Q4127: 4127.0 AA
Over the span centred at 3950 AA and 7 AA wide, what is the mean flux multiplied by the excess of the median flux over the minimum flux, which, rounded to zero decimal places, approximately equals 3082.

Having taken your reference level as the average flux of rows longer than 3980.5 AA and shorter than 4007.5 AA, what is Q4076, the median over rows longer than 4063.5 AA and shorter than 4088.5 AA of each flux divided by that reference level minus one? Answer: -0.014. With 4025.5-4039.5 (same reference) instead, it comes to 0.015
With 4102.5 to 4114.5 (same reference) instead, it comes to -0.091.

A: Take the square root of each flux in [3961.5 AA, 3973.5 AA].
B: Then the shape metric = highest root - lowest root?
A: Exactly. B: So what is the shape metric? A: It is 3.4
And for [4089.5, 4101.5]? 2.5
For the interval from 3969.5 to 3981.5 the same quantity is 1.8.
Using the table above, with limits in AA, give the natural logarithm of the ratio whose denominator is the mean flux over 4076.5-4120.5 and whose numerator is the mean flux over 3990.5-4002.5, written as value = 0.11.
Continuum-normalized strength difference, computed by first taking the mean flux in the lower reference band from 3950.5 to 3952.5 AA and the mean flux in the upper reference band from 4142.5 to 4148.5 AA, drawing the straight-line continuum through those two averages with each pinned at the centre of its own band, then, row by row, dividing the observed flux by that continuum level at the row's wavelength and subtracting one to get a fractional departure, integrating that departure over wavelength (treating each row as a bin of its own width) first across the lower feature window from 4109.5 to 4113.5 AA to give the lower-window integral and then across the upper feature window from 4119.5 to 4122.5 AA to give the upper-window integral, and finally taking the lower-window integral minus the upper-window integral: 0.20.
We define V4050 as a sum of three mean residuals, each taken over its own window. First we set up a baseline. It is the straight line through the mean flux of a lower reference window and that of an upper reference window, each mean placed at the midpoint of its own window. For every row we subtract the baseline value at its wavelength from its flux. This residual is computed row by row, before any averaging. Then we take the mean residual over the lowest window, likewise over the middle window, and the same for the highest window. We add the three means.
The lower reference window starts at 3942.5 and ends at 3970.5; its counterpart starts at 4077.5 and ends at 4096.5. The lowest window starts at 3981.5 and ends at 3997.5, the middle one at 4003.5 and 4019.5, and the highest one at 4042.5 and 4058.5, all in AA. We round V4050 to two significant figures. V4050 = 71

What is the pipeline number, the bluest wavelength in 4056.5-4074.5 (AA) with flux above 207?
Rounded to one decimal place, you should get 4057.0 AA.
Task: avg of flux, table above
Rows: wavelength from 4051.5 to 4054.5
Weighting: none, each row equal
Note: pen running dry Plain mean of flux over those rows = 223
